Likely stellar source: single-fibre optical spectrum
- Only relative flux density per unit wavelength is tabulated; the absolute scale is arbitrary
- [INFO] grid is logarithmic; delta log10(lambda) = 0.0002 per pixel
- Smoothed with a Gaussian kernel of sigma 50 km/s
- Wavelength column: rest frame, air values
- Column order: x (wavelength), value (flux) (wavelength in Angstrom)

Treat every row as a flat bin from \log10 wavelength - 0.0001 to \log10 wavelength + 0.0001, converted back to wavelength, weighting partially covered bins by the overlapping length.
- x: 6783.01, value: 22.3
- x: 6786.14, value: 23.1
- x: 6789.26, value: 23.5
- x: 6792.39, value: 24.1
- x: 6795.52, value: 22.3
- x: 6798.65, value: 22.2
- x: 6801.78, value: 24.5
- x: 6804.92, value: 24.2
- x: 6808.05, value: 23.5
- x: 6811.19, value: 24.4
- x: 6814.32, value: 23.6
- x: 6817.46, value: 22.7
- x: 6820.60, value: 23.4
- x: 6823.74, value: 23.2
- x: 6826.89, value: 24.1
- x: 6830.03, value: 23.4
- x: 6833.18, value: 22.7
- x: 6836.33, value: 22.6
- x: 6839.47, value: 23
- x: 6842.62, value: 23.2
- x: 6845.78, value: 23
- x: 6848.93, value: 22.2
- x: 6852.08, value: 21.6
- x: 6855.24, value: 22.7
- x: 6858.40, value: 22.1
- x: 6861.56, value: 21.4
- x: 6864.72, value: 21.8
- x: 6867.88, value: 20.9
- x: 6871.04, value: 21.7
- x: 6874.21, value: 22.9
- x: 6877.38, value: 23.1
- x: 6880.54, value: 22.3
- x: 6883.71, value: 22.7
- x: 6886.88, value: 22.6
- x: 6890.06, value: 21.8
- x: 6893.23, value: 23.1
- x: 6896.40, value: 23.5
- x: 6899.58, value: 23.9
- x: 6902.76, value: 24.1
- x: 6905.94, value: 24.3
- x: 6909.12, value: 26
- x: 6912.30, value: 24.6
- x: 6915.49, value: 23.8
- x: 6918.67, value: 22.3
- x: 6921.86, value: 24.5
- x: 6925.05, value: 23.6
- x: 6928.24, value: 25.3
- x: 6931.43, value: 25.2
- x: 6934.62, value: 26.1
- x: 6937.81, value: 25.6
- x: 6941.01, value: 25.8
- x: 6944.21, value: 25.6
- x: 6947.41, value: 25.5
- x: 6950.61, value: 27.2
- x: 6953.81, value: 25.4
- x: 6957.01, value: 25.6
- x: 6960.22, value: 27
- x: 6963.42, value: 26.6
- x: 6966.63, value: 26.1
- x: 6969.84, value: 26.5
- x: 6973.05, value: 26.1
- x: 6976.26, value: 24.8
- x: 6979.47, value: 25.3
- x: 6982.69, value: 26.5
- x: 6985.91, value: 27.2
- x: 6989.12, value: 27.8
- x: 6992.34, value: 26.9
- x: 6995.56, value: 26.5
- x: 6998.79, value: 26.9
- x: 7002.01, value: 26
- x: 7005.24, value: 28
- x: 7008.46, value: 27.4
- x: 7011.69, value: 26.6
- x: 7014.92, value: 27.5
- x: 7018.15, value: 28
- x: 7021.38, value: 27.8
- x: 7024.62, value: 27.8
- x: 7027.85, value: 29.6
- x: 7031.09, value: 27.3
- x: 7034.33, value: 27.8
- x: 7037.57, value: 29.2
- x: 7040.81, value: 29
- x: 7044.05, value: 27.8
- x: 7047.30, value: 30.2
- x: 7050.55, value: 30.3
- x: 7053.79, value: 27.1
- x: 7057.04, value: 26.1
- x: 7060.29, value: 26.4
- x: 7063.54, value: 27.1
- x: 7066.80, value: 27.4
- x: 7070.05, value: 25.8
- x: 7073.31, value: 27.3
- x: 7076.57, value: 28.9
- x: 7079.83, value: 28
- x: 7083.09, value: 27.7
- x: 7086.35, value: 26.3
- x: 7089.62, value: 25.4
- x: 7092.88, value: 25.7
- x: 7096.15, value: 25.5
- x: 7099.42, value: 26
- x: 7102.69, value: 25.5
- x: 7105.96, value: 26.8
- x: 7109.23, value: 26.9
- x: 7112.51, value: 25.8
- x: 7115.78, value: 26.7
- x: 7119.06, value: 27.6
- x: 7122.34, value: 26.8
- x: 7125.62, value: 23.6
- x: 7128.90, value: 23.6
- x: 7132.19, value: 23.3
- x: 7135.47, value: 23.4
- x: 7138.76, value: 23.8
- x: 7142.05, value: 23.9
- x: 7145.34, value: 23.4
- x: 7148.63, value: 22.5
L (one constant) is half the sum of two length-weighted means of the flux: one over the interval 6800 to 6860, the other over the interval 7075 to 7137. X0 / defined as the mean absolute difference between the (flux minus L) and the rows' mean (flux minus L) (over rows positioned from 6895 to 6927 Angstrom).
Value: 0.64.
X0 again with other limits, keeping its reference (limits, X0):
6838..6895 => 0.58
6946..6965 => 0.72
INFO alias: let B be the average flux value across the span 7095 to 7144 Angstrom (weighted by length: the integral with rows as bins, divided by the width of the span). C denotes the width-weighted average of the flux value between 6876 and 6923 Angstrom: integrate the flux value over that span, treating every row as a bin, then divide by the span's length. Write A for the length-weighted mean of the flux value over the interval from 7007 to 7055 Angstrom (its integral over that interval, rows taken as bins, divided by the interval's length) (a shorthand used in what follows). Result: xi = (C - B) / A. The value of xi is -0.06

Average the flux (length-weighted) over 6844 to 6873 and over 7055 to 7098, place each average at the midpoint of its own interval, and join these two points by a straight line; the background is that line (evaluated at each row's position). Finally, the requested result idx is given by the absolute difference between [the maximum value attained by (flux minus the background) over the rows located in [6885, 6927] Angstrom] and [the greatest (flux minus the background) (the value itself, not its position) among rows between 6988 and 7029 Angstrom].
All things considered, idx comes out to 1.0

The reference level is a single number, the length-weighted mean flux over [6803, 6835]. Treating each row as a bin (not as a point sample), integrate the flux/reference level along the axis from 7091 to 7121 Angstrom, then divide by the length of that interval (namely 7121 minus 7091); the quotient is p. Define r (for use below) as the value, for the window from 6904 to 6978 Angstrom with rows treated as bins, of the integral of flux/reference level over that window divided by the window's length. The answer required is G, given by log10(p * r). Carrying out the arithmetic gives 0.081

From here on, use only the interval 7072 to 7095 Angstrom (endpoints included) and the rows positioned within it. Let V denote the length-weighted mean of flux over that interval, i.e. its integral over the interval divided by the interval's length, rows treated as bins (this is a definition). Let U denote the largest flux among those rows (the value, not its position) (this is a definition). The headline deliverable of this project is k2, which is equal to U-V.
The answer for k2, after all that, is 1.9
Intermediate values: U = 28.9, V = 27.0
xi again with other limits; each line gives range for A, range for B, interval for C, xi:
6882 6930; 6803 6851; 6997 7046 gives 0.19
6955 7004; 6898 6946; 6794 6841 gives -0.05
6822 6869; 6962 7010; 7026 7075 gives 0.06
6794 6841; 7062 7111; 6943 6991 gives -0.02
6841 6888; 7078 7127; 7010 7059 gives 0.08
